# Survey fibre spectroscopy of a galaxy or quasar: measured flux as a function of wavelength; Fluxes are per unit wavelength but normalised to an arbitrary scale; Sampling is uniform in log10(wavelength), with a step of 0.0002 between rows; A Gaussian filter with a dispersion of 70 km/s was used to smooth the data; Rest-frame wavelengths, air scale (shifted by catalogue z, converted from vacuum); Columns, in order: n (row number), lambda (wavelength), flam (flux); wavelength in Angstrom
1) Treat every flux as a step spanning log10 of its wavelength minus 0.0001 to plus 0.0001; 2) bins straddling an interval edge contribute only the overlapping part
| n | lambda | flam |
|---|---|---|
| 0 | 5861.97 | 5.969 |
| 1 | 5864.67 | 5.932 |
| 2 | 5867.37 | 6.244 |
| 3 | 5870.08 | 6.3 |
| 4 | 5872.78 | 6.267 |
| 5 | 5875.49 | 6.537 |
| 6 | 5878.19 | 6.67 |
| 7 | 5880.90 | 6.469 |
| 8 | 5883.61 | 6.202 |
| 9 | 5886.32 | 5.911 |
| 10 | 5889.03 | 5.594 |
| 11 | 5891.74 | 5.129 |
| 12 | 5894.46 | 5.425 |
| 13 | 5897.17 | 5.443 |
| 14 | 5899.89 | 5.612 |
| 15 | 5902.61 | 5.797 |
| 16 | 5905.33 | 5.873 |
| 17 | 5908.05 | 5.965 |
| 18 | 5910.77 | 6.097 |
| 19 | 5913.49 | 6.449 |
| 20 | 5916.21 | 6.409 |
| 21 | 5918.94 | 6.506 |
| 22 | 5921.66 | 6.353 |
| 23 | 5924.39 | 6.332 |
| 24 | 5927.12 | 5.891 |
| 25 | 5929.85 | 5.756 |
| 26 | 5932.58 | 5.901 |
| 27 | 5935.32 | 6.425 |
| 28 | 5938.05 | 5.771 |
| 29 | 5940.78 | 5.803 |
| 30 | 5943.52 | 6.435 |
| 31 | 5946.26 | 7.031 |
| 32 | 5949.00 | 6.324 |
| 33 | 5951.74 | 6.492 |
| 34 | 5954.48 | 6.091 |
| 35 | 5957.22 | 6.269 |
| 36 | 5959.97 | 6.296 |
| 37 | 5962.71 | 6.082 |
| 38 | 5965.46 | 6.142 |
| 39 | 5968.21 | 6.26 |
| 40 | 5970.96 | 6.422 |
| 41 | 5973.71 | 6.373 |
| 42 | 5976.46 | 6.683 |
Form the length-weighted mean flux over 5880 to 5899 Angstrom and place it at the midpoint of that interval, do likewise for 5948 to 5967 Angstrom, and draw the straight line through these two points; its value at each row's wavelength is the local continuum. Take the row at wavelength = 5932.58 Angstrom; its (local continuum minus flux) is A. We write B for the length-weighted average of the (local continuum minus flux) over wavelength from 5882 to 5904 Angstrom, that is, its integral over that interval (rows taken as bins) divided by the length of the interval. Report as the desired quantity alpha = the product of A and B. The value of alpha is 0.014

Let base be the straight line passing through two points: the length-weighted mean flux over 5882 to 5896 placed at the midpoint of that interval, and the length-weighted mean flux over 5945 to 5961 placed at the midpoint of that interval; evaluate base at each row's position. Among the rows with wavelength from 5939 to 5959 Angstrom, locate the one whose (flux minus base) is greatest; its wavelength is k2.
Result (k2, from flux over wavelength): 5946.26 Angstrom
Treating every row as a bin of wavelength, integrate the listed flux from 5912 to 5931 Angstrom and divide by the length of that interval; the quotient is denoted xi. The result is 6.25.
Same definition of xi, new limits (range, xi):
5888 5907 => 5.56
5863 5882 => 6.34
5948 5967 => 6.24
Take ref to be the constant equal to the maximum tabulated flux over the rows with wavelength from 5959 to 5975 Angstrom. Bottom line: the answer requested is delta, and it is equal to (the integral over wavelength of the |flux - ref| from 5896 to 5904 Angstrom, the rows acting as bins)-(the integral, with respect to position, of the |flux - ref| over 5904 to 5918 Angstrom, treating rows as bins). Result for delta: 3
